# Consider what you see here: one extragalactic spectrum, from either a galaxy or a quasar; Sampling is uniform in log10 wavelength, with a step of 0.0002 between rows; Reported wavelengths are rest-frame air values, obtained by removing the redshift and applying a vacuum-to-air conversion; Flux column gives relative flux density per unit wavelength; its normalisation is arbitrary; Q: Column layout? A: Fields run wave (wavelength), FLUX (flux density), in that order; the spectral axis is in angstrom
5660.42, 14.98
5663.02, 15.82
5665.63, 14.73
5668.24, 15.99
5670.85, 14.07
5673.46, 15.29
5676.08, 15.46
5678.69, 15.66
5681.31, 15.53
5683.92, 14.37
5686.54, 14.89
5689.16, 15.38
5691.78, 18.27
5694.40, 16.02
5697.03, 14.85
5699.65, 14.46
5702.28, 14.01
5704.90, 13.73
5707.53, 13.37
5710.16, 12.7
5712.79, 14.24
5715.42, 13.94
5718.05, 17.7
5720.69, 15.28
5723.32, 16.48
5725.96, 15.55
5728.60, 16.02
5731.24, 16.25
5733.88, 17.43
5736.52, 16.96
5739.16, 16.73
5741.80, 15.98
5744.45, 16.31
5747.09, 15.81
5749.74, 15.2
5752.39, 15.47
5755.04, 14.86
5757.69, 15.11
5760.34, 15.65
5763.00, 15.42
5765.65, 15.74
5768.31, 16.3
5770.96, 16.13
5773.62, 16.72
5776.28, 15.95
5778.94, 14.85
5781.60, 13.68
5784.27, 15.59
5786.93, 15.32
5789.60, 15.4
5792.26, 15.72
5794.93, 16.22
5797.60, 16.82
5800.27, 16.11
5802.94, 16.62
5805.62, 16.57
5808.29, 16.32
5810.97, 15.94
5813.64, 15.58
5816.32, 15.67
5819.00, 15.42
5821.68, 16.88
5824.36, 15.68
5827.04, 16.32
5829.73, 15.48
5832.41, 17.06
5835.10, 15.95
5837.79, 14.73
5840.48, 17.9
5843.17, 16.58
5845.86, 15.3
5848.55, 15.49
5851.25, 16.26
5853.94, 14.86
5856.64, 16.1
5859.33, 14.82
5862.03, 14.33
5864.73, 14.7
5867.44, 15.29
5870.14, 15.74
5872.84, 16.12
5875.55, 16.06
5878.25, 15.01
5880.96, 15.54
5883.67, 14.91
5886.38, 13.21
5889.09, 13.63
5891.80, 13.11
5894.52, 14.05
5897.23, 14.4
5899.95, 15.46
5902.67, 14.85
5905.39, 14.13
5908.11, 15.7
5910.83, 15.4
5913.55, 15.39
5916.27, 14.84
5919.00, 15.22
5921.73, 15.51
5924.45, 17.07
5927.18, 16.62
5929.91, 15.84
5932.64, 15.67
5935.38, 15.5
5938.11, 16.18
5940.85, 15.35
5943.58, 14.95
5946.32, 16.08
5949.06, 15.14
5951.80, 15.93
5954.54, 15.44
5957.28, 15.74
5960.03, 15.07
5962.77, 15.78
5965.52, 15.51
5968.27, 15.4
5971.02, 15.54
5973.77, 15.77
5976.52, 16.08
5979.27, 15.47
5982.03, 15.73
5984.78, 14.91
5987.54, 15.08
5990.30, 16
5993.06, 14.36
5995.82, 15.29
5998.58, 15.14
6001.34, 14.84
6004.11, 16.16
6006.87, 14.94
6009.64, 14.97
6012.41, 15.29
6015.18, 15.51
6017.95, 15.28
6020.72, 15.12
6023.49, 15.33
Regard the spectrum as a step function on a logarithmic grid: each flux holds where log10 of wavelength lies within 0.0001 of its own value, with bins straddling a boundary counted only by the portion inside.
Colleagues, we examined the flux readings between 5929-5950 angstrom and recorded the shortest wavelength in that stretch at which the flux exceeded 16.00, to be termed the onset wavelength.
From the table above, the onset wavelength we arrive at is 5938.11 angstrom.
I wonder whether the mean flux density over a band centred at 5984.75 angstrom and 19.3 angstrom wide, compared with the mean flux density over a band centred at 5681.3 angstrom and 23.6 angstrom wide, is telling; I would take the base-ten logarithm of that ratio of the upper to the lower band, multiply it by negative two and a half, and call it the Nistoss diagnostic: 0.004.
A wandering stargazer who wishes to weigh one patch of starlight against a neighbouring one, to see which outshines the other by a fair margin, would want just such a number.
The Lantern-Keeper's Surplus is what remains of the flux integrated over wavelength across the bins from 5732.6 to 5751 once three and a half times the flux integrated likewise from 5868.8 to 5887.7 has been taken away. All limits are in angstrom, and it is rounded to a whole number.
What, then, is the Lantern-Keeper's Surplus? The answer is -707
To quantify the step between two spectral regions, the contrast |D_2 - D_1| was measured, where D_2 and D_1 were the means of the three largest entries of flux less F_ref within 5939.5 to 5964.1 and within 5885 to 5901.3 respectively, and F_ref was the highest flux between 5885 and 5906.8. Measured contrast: 1.29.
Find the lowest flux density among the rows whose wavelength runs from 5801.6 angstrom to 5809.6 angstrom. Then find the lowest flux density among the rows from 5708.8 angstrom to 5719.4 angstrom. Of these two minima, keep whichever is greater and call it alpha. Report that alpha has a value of 16.3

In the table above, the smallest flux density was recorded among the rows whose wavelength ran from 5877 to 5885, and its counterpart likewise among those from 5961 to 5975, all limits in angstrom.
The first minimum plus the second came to 30.3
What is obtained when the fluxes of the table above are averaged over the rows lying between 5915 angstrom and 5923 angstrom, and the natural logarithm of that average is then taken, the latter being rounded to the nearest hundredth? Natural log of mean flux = 2.72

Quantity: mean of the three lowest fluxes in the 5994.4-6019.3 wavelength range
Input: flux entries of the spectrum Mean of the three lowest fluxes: 14.9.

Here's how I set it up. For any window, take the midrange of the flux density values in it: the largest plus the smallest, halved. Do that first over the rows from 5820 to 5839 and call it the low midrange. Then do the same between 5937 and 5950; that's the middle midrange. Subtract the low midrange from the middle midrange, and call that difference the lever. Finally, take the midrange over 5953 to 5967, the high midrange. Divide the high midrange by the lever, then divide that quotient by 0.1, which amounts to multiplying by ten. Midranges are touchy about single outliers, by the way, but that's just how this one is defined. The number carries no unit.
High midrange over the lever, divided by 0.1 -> -467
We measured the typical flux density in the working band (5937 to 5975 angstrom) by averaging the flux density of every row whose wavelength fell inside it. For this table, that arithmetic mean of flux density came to 15.56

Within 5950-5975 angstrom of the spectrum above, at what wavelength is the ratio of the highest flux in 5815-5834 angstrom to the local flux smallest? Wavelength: 5951.80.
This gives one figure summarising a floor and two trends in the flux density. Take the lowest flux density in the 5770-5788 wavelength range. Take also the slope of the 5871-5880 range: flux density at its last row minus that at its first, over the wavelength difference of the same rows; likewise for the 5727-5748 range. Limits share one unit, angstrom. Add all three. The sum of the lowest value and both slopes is 13.5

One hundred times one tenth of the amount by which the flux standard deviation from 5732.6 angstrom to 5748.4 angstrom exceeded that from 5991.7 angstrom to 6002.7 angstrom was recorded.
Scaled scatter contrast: 2.1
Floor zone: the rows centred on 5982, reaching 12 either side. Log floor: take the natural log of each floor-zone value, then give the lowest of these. 2.66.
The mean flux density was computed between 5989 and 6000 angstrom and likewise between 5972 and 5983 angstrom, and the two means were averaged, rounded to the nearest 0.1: 15.5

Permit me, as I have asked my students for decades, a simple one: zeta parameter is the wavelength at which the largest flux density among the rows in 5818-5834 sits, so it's 5832.41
